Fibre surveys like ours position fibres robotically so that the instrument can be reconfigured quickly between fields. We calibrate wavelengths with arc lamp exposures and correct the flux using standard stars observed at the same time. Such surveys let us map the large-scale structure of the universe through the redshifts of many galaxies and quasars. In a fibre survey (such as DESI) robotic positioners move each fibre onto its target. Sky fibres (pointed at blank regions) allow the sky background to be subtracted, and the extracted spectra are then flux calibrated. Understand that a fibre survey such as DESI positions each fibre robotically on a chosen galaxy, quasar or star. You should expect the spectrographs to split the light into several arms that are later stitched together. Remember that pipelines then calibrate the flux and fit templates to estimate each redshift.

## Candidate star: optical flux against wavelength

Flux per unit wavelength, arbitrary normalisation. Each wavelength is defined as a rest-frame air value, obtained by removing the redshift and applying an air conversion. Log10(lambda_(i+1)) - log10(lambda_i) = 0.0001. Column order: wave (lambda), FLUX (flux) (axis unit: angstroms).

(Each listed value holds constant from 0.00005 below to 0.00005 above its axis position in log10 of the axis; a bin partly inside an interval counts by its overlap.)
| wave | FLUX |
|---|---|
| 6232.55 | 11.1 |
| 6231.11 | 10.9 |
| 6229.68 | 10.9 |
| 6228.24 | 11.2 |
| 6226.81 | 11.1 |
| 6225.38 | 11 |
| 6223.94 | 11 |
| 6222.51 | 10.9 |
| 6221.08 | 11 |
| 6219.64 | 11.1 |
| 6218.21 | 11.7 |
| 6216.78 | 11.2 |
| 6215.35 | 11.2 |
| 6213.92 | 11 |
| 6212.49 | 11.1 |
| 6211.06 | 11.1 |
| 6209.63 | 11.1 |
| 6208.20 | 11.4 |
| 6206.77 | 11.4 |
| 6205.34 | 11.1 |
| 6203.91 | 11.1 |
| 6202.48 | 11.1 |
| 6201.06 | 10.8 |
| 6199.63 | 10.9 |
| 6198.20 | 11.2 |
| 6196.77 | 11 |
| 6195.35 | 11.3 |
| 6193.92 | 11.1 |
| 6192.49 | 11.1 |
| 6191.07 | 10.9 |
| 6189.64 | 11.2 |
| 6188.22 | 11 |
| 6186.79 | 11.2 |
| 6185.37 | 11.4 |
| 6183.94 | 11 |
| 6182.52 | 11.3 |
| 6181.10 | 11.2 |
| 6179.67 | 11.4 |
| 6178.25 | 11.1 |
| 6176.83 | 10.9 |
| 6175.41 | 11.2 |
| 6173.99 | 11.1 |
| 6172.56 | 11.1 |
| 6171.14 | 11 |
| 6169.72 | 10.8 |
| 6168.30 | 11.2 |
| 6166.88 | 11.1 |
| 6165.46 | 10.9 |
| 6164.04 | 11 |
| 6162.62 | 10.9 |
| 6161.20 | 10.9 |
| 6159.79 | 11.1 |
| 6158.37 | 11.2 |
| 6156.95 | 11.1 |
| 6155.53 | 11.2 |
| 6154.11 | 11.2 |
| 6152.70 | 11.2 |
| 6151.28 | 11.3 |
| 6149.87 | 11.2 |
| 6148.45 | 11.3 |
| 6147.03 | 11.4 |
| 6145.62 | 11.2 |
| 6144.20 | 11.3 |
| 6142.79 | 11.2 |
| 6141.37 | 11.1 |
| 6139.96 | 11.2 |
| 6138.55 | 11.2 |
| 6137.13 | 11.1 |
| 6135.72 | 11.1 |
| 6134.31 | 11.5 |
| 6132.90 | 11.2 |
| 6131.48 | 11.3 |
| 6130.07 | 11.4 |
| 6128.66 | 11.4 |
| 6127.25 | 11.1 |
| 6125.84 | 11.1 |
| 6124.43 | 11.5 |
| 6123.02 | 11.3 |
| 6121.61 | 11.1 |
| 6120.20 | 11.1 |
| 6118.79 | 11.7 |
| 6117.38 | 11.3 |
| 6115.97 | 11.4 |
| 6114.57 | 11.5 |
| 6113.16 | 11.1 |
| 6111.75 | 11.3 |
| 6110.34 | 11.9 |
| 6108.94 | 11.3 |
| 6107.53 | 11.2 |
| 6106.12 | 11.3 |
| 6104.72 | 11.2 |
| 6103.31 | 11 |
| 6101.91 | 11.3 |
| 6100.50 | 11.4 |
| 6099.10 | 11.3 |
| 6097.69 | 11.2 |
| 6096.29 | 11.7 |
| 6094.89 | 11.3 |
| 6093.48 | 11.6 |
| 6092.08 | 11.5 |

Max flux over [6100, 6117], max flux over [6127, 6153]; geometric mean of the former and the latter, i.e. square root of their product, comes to 11.7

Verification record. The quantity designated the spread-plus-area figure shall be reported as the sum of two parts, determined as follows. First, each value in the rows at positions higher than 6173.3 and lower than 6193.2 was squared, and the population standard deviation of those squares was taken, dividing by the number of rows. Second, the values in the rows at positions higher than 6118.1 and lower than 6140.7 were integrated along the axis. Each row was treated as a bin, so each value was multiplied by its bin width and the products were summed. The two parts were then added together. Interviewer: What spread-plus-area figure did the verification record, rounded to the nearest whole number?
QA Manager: 258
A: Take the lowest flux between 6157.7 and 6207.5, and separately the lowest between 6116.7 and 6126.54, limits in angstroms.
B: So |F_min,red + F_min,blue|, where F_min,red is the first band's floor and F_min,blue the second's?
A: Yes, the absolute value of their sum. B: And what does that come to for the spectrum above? 21.9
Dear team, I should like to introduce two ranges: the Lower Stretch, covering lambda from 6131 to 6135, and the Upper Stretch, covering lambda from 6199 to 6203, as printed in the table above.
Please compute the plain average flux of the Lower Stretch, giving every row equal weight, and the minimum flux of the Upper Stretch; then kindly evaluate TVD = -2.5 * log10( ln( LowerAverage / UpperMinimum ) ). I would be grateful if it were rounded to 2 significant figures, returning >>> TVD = 3.3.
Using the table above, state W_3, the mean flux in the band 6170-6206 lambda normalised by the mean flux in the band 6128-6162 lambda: 0.99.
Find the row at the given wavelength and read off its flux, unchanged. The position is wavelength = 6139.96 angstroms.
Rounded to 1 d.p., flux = 11.2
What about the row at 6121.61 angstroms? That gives 11.1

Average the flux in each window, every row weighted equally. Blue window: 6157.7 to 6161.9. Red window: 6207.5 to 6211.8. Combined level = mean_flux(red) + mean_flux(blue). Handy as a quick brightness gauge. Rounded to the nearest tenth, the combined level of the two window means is 22.3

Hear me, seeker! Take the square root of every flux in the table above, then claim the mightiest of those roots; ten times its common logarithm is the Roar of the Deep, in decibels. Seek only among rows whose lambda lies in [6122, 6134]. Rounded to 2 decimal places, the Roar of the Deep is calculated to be 5.30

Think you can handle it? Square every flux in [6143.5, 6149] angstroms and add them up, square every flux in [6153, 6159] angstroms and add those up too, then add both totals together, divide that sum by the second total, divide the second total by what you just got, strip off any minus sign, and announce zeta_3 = 247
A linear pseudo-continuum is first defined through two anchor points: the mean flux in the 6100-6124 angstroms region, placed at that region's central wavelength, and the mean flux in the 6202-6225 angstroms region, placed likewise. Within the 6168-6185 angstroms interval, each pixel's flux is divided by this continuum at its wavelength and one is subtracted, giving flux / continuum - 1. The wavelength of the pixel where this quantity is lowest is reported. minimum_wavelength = 6169.72 angstroms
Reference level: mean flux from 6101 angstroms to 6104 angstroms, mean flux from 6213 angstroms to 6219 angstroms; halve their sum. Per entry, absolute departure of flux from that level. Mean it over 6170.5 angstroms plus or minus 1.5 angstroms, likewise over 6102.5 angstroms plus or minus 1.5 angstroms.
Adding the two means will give 0.46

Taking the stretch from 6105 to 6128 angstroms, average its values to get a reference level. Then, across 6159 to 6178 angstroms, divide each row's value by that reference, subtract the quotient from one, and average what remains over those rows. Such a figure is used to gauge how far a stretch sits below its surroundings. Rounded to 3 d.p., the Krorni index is 0.027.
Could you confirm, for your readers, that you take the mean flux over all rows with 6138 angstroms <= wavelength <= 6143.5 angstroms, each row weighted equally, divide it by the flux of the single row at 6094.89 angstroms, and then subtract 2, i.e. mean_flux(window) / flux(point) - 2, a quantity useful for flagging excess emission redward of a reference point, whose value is -1.01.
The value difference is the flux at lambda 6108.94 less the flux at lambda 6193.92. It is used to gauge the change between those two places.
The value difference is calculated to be 0.200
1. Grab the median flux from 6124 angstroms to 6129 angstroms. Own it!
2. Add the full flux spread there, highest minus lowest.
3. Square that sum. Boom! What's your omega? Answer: 136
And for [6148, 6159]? 130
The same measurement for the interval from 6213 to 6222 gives 140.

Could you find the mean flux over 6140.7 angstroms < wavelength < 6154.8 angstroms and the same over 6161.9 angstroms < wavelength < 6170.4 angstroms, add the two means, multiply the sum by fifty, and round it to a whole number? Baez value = 1111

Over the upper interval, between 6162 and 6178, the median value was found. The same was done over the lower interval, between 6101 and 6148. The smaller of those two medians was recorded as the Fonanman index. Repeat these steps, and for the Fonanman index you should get 11.0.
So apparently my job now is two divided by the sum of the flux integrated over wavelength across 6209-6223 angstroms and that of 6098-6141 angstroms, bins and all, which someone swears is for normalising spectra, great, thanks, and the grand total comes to 0.0031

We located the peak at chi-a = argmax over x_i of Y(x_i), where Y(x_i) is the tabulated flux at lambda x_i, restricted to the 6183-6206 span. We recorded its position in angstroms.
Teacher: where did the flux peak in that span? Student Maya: 6185.37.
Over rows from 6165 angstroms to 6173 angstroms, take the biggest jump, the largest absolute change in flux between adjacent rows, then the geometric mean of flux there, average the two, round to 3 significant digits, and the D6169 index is 5.71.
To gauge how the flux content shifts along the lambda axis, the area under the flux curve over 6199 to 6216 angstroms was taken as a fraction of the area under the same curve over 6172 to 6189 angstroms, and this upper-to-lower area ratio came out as 1.00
